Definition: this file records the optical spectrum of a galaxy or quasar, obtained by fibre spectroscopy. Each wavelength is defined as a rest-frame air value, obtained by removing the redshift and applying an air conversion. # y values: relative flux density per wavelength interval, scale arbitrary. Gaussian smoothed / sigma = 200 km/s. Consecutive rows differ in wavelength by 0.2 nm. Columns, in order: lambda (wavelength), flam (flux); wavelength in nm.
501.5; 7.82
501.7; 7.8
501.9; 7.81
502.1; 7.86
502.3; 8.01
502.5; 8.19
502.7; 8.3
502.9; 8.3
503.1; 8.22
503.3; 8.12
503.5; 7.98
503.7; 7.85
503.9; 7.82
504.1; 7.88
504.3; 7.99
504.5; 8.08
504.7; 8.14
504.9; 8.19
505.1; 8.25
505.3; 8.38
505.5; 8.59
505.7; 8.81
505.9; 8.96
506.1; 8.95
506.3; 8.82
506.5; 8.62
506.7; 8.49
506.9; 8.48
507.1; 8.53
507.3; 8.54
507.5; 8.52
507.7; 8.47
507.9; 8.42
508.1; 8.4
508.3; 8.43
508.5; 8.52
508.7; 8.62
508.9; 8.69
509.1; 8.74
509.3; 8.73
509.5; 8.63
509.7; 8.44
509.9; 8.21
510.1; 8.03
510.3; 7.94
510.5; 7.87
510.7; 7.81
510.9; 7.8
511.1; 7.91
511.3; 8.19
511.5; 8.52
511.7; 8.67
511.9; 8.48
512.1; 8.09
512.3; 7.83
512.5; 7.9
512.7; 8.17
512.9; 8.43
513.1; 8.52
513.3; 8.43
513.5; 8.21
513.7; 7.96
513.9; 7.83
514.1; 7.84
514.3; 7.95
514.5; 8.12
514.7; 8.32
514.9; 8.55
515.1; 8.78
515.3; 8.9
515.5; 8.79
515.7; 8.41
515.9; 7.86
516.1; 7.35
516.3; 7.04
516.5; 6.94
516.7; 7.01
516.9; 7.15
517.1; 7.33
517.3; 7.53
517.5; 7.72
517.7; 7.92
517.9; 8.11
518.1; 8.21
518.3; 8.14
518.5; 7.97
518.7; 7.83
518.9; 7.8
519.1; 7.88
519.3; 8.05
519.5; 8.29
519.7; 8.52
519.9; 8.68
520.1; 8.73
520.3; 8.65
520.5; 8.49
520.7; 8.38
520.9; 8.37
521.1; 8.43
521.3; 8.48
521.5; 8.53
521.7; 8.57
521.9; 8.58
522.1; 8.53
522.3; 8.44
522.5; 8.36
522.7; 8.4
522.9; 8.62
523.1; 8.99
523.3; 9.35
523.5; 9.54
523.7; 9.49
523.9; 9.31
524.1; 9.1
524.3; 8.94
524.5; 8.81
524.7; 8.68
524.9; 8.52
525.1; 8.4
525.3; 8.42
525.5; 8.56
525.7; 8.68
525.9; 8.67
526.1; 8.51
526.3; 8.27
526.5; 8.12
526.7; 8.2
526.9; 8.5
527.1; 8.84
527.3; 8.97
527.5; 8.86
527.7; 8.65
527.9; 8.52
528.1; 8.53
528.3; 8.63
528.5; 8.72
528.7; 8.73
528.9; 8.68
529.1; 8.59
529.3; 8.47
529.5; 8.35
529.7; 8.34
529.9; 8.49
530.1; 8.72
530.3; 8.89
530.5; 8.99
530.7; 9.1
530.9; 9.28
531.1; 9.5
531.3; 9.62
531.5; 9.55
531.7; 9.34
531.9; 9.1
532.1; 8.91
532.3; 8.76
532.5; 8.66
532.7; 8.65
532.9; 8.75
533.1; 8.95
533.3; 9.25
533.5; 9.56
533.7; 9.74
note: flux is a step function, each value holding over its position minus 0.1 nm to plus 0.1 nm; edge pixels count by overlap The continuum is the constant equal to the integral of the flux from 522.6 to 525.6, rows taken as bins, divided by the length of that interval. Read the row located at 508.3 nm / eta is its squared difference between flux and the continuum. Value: 0.2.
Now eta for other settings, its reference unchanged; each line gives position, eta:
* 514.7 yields 0.3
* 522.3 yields 0.2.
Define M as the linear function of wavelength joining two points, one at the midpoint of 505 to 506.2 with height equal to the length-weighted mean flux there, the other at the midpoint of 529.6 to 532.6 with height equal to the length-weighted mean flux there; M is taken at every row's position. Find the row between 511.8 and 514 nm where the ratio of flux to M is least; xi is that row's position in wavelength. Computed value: 513.9 nm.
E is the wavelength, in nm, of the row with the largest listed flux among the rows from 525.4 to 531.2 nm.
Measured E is 531.1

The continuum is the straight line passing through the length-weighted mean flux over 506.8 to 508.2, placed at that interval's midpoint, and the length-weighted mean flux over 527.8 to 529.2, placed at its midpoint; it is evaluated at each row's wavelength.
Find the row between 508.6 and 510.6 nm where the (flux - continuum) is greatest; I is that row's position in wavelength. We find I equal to 509.1 nm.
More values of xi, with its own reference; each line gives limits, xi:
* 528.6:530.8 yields 529.7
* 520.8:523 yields 522.5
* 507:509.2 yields 508.1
